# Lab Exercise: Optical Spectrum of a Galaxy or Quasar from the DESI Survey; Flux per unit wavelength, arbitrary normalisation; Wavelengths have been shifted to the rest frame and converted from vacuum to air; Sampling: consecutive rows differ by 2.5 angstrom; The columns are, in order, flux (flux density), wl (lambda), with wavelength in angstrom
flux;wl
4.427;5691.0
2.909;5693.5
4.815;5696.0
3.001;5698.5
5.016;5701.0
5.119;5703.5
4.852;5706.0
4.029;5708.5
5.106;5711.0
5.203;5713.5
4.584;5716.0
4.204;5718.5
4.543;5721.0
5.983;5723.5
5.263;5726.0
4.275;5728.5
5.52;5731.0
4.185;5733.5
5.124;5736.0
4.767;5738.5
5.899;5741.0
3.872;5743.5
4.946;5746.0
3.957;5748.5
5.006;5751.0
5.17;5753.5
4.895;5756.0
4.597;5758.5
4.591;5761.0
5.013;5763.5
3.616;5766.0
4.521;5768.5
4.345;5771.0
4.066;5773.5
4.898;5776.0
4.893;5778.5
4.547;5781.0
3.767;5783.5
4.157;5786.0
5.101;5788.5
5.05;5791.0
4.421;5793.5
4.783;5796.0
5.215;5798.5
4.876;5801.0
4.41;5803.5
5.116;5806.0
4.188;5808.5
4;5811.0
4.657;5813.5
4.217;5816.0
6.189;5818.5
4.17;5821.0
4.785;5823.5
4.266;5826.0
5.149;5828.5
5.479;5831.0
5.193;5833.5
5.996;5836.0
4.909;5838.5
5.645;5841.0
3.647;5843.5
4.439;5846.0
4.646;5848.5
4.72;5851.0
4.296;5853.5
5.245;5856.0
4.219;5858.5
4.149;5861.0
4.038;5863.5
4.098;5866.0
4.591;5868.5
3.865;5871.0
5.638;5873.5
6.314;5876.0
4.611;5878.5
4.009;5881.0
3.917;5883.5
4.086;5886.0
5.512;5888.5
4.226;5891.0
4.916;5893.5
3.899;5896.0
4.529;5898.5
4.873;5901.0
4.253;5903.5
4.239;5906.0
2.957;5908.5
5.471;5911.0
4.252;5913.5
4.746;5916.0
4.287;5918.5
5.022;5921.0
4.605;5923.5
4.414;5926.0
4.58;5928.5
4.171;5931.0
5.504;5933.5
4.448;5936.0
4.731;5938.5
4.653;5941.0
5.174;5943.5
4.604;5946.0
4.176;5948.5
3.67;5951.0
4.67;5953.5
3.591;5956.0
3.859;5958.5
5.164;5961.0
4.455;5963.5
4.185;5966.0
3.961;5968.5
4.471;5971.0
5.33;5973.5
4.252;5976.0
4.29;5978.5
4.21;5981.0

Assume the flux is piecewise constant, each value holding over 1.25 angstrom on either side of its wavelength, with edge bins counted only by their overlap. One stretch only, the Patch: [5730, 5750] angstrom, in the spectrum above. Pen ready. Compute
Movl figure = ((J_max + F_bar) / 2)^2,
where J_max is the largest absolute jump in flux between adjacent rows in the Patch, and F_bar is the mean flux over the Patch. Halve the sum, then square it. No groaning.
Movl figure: 11.6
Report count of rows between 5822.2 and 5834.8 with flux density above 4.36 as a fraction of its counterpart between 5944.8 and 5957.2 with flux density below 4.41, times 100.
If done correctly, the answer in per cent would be 133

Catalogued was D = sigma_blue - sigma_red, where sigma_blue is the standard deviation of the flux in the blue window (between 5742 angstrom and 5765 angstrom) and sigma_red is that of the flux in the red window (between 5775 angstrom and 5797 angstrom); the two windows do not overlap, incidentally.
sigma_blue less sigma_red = 0.0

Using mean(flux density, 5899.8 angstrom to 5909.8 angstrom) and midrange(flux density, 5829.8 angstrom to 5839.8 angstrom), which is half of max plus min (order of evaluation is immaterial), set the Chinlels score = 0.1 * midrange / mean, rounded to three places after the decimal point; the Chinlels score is 0.134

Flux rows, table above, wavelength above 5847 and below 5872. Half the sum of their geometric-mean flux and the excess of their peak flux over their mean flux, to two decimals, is 2.61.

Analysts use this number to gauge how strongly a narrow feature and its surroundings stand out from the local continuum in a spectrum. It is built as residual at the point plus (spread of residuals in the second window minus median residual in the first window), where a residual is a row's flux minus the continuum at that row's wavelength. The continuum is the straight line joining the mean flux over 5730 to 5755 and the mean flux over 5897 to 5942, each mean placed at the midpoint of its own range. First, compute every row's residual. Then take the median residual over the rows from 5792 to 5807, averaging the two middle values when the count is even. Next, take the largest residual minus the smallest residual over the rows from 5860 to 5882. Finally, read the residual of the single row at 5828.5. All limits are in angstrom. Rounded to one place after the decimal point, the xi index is 2.8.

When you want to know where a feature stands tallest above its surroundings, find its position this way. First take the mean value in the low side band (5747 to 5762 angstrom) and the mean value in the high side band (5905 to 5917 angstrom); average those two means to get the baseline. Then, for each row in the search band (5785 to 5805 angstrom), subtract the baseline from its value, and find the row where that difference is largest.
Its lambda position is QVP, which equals 5798.5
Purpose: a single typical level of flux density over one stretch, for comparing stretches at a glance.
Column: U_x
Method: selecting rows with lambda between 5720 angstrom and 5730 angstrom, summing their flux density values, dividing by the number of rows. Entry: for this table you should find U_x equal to 5.0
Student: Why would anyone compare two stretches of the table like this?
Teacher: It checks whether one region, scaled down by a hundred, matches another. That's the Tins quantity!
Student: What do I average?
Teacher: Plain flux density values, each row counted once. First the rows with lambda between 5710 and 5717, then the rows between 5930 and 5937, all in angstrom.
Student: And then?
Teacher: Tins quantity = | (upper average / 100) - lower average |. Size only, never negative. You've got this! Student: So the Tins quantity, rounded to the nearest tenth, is 4.9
